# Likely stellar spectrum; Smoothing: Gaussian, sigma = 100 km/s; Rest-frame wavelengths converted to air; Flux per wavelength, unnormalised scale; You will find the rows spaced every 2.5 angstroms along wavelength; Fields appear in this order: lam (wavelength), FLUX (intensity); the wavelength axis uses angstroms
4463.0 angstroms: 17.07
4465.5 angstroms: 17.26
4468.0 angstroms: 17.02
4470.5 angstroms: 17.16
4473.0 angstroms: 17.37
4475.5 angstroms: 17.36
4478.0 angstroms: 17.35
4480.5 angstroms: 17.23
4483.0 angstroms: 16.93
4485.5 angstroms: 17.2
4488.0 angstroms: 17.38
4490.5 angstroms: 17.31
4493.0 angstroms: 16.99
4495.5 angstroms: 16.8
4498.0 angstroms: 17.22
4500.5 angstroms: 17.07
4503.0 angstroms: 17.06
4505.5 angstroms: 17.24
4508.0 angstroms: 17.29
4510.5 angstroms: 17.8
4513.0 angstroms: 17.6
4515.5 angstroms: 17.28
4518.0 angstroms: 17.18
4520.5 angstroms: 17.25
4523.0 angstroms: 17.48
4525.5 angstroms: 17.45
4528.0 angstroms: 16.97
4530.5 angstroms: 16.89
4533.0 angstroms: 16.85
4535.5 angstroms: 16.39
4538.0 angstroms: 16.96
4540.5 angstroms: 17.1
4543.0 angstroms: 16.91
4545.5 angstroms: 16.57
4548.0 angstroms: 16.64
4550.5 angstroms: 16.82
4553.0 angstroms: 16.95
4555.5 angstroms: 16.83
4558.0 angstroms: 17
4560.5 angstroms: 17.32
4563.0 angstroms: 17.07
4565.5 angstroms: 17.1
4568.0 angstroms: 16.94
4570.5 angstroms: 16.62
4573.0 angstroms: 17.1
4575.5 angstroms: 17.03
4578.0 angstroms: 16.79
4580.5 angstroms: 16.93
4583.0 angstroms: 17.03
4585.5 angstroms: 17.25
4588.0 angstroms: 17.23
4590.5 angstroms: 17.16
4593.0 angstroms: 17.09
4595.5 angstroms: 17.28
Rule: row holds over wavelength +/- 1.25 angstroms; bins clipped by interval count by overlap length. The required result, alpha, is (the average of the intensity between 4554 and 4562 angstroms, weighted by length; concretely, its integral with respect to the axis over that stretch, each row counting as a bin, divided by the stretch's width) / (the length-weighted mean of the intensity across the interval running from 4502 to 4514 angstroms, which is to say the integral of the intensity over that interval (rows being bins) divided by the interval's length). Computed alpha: 0.980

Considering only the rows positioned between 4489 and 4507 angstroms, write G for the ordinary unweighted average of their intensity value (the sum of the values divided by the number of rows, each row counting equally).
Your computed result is 17.10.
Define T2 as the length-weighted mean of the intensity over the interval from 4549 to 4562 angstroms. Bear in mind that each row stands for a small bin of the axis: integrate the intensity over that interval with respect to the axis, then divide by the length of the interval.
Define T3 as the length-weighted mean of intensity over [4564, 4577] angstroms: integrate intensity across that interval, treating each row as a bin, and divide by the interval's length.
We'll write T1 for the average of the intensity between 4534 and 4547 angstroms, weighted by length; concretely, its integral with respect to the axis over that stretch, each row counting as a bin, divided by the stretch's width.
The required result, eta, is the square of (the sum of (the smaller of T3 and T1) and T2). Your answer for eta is 1140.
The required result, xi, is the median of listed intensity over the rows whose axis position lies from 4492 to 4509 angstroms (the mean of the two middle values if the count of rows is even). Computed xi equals 17.1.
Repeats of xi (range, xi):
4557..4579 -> 17.0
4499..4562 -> 17.1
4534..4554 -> 16.9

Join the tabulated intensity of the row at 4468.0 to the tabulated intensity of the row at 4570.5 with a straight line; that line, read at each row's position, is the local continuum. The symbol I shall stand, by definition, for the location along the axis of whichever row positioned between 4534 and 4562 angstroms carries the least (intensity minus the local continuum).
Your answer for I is 4535.5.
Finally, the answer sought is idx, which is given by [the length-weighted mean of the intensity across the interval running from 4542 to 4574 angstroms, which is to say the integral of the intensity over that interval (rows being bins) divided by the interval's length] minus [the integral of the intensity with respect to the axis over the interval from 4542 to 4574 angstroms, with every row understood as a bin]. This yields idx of -524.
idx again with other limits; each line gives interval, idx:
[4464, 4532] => -1154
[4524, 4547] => -372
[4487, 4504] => -274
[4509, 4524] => -244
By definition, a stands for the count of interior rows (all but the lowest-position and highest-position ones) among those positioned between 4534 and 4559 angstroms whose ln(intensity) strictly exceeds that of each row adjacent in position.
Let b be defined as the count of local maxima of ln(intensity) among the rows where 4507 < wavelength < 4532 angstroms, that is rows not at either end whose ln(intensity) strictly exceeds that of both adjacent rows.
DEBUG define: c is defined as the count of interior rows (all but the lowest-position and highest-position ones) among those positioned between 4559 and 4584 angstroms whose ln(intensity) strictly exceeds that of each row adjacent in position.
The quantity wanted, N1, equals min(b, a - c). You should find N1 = 0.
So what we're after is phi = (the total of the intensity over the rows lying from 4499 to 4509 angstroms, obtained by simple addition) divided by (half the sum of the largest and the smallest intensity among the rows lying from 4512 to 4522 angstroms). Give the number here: 3.95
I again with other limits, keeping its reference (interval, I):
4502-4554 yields 4535.5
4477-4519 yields 4495.5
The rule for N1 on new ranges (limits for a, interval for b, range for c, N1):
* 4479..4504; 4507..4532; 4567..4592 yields 0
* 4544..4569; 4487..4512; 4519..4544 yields 1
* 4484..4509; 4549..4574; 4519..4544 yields 0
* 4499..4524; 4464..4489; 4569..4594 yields -1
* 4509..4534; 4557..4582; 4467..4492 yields -1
